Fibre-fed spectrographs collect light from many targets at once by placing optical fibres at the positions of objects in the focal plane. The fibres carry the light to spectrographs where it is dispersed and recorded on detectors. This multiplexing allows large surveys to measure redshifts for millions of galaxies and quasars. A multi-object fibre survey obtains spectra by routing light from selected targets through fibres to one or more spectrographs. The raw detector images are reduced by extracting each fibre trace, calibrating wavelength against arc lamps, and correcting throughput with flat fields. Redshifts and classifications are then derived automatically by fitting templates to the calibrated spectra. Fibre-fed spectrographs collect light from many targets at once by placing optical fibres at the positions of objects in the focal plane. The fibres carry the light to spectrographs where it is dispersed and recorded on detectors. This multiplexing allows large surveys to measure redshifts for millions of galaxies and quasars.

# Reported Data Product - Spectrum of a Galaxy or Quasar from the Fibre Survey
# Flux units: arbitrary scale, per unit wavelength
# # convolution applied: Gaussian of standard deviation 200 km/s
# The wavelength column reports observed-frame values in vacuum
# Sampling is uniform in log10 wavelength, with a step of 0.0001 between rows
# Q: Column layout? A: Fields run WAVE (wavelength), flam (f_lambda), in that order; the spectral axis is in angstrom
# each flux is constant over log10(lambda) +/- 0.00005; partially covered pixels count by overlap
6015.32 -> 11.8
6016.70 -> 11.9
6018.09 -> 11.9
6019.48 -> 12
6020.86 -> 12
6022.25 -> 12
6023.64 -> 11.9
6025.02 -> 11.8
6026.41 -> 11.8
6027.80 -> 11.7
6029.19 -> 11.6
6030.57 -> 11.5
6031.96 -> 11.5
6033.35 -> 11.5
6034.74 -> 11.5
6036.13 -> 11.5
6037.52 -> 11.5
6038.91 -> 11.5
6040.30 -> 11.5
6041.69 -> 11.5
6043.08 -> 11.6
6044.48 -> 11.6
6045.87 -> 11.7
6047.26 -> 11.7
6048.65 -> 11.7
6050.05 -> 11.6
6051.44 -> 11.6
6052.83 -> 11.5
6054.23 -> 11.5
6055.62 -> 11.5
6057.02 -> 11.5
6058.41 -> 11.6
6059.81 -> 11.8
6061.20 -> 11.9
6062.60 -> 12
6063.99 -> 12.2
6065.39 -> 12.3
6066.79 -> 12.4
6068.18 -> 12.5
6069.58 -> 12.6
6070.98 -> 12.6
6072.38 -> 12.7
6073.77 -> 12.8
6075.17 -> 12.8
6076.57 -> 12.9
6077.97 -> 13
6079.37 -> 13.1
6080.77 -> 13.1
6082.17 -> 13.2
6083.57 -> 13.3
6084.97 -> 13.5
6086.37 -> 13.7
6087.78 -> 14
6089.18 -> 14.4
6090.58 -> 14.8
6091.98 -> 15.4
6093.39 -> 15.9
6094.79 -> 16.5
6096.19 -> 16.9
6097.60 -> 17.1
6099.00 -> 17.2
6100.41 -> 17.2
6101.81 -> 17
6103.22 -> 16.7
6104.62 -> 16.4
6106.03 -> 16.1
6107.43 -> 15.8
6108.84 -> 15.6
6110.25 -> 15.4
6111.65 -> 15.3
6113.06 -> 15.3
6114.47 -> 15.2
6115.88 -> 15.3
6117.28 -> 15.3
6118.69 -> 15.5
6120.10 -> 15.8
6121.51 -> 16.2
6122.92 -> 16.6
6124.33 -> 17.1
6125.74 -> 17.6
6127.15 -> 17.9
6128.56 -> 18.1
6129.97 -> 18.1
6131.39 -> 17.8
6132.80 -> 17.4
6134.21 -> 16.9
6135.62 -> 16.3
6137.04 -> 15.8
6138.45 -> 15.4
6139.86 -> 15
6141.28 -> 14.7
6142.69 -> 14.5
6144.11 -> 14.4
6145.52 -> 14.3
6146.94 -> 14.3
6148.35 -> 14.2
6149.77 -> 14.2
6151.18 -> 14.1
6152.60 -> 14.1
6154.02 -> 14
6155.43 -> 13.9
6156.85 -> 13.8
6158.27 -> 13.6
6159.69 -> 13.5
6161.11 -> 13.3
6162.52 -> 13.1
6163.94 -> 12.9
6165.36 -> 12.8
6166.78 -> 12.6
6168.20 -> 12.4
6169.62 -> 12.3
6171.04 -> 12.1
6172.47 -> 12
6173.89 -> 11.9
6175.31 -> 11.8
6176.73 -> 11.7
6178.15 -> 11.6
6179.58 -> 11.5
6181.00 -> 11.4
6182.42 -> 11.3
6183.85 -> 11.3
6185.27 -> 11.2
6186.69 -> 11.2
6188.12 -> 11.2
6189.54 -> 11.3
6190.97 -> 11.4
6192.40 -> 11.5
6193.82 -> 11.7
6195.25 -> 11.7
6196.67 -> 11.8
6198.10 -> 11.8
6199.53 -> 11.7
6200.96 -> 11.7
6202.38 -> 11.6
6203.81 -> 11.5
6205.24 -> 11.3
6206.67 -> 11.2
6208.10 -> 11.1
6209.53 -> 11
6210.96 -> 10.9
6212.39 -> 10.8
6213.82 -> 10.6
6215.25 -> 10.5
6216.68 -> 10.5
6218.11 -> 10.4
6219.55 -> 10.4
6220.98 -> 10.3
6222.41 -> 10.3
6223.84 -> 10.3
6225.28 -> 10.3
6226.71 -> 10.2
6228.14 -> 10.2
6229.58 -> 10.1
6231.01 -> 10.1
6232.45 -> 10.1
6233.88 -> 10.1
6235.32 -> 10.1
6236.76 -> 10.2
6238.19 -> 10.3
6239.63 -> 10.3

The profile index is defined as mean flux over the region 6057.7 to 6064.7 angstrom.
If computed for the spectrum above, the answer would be 11.9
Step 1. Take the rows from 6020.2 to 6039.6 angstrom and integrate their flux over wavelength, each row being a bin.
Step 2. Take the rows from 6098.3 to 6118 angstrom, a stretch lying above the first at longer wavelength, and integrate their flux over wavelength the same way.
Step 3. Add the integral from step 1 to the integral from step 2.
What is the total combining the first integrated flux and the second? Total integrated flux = 541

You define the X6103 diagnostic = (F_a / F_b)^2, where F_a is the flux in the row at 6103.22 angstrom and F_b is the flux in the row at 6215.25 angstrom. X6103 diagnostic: 2.5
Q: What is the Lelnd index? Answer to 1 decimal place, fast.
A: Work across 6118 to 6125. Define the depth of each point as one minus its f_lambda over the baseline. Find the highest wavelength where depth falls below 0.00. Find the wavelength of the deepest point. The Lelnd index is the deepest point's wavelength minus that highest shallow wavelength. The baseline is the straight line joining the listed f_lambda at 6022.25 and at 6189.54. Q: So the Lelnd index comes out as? -5.6 angstrom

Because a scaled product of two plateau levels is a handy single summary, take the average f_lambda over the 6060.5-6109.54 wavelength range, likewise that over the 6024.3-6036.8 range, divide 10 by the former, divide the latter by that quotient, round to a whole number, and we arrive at 17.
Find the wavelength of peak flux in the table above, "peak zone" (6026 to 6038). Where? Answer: 6026.41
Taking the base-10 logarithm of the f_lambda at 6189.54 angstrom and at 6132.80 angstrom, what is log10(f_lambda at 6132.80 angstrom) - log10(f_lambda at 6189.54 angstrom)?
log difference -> 0.19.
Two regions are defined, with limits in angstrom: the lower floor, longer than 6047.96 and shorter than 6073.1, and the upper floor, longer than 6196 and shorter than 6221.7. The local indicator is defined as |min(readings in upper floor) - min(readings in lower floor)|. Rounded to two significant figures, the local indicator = 1.2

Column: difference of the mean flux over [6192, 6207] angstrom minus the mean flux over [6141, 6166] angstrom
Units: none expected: -2.3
